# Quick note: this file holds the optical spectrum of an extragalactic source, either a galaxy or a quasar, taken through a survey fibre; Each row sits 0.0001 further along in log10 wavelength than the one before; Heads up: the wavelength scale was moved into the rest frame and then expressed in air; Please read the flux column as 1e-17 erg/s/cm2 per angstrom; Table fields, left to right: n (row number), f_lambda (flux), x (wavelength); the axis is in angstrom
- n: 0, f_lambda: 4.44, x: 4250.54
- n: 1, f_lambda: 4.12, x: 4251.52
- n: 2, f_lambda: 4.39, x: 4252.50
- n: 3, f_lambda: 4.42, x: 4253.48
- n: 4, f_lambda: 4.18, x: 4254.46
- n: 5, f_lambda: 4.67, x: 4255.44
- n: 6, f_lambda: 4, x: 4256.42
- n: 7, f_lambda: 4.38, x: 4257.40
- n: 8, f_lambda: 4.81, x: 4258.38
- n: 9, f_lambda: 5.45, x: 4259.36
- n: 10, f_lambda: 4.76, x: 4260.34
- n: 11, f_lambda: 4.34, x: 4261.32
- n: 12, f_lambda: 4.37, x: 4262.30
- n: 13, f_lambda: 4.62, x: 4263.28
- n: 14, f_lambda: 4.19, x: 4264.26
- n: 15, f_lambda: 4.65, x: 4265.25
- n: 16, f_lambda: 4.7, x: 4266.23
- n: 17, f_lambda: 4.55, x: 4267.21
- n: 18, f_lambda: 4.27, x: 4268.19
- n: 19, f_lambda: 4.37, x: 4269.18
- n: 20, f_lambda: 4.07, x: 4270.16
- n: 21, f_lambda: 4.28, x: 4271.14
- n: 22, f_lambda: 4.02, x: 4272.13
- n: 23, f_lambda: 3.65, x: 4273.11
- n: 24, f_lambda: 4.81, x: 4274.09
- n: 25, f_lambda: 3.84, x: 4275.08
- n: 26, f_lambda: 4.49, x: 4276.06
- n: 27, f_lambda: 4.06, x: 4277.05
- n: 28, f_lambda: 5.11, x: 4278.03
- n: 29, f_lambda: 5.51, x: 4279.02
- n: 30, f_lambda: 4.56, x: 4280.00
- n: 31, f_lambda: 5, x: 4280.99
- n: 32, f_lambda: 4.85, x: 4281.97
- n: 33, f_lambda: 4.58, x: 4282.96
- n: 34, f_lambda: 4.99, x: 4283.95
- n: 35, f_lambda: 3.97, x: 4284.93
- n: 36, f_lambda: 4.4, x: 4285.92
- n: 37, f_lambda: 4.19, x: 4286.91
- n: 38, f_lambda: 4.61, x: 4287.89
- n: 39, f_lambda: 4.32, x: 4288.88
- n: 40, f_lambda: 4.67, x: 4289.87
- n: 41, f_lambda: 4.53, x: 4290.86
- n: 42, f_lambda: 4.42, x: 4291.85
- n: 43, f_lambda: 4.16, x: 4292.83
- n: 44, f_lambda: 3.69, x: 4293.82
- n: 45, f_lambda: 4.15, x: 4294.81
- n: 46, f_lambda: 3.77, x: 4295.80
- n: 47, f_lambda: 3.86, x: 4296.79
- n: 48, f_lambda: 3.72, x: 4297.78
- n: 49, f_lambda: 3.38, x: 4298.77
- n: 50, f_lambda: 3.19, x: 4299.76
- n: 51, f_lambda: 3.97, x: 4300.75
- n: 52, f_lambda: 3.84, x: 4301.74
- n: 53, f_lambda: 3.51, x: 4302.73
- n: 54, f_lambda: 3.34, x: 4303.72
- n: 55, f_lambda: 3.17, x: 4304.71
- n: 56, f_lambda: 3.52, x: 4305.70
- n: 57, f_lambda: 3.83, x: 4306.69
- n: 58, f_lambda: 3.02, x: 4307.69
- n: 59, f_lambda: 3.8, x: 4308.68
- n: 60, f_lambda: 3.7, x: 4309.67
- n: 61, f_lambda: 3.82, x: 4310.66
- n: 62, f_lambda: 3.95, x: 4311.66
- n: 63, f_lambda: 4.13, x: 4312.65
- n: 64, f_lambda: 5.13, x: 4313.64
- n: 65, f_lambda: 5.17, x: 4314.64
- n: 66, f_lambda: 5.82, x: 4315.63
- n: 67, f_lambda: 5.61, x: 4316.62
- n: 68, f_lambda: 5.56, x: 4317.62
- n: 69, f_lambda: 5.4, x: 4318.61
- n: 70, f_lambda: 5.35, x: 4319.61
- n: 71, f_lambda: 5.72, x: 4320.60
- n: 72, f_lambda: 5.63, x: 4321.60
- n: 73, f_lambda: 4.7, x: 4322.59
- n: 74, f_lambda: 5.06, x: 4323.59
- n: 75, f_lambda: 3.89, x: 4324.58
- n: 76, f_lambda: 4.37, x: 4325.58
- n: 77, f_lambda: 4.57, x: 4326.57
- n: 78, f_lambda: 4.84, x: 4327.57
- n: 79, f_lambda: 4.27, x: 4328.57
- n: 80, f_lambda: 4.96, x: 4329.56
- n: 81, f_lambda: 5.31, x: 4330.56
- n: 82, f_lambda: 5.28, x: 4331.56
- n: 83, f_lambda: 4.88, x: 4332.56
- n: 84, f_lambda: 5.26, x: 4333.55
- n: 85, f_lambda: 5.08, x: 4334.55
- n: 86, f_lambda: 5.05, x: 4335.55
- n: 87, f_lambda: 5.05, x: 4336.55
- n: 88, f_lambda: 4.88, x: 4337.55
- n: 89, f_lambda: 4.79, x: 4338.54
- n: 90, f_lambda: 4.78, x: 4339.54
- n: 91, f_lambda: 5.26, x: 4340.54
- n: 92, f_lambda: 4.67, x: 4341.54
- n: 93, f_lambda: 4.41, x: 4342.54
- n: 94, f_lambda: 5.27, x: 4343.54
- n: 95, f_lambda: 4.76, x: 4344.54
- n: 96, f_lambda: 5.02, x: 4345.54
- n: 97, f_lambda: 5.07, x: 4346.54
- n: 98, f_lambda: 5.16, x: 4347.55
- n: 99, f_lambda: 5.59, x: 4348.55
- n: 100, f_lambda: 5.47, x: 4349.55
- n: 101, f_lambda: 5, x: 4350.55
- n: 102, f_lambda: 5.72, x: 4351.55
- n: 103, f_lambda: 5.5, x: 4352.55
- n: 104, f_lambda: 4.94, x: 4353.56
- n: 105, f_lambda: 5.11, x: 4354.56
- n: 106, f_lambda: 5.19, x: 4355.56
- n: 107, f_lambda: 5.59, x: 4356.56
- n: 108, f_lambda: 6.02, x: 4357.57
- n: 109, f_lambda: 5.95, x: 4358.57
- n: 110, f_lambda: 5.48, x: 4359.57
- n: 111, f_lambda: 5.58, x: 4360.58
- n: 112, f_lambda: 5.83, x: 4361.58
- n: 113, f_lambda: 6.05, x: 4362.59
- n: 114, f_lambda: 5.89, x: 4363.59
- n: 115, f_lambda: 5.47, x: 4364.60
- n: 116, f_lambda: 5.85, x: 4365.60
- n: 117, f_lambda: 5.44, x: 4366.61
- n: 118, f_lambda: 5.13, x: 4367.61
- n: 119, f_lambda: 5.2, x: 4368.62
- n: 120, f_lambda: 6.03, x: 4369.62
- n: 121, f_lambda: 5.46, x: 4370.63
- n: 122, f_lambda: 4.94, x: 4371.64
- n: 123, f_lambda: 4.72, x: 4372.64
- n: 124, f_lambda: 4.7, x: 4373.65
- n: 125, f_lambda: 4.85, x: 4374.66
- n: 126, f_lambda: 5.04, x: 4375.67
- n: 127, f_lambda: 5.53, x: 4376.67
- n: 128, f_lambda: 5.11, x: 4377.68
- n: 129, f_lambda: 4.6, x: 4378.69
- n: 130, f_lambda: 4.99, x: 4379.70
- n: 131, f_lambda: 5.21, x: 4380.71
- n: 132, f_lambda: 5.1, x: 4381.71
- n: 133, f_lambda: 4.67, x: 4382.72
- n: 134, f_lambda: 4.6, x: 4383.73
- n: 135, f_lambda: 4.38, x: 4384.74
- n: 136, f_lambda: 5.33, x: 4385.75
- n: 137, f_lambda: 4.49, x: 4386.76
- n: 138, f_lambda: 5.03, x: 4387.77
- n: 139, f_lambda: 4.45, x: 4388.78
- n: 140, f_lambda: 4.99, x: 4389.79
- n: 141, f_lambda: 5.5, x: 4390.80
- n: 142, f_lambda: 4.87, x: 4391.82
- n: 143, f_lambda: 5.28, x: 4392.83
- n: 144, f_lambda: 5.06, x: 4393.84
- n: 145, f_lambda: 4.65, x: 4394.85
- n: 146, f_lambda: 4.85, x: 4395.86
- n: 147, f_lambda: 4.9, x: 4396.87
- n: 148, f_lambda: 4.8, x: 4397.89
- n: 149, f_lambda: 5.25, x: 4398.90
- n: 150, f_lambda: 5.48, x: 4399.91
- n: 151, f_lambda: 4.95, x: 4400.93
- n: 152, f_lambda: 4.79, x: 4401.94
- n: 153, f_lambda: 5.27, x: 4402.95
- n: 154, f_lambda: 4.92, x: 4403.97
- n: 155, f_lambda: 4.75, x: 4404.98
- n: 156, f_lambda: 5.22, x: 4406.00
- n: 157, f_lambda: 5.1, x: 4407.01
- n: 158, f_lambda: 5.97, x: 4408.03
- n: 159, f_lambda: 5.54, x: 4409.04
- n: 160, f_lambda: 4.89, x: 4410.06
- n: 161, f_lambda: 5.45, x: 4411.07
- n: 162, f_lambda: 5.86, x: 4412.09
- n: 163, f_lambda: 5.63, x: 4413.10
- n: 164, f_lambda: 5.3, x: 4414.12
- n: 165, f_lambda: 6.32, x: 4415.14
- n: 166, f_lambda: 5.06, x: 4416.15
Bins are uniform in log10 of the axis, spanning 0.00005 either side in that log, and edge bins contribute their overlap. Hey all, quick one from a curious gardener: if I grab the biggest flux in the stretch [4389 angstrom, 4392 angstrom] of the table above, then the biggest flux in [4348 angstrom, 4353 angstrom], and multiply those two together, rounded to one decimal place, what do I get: 31.5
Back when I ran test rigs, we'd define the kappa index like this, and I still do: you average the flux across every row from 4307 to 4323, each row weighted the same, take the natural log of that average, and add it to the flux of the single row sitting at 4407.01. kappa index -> 6.7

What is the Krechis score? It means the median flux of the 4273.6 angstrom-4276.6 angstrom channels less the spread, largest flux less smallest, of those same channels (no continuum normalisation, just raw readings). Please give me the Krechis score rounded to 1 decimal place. 3.5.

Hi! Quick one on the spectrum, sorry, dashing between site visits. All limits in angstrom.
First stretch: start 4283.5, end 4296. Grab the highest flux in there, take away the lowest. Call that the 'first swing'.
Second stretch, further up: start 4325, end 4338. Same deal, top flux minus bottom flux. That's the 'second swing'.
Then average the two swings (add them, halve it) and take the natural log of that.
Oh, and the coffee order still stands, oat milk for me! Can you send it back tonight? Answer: 0.16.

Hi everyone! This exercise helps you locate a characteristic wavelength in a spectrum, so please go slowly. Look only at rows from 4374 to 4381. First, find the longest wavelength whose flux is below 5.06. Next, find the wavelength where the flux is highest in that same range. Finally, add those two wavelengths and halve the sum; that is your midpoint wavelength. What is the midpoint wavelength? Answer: 4378.2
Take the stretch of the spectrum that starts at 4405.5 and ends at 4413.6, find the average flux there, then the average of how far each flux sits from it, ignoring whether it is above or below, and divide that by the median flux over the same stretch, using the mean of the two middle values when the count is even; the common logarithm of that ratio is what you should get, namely -1.27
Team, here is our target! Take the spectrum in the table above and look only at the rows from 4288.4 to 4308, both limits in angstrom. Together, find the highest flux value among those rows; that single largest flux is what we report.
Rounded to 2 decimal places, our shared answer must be 4.67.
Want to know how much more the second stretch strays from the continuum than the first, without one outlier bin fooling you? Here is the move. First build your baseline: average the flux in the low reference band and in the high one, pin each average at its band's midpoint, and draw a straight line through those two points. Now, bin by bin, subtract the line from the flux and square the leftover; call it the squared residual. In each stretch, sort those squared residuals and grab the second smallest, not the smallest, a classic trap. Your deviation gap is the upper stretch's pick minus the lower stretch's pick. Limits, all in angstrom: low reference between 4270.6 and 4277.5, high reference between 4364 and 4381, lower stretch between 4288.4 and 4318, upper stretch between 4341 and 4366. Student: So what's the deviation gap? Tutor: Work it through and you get -0.002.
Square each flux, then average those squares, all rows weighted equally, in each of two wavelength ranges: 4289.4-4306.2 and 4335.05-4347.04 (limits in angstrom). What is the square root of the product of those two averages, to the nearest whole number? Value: 19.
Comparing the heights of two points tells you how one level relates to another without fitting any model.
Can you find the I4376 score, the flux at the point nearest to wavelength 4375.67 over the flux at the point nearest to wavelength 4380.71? 0.97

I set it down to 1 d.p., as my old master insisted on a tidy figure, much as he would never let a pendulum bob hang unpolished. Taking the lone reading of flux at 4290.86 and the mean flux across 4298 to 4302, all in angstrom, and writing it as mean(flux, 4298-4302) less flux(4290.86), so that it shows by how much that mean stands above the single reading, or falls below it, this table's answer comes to -0.9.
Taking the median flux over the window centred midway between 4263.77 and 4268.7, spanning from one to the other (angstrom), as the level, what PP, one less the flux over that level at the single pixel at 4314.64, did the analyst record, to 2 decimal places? -0.14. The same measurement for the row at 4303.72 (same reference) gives 0.27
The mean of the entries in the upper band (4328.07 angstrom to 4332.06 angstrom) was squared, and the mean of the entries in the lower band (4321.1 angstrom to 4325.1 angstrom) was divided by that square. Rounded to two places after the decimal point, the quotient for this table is 0.20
